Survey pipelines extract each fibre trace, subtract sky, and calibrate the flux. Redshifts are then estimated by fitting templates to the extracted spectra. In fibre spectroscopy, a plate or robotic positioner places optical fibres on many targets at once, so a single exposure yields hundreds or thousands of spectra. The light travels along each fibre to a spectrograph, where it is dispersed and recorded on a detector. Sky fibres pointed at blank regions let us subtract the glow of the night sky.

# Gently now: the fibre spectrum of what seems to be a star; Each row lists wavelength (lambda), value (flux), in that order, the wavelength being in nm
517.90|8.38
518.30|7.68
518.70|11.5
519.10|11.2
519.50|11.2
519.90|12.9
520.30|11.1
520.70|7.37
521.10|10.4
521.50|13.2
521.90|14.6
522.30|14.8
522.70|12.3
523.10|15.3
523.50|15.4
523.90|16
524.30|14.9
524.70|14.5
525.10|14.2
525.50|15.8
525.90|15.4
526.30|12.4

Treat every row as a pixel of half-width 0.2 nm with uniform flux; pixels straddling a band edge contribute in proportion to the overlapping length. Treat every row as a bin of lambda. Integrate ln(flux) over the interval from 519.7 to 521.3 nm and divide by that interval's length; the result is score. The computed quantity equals 2.33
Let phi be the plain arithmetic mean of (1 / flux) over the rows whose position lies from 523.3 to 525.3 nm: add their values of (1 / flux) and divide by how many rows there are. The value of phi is 0.067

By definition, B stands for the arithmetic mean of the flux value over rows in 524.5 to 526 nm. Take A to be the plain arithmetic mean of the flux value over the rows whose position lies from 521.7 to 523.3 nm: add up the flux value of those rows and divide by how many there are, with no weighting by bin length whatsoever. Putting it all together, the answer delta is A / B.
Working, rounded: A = 14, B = 15.0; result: 1.0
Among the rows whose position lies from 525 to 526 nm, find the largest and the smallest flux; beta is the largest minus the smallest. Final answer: 1.6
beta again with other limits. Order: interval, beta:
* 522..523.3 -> 3.0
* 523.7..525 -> 1.5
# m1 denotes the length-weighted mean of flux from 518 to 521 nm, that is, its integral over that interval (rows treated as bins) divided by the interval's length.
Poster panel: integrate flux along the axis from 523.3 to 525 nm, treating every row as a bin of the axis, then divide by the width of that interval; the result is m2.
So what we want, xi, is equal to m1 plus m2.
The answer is 25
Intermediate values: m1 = 10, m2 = 15.1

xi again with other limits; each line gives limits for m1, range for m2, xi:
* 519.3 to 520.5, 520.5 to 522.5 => 24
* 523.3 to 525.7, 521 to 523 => 28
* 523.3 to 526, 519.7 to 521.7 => 26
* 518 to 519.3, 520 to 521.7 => 21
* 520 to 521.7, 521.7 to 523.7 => 25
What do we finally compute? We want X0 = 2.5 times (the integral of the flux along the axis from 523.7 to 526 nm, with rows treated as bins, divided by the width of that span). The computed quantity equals 38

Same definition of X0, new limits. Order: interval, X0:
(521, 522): 32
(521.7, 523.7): 36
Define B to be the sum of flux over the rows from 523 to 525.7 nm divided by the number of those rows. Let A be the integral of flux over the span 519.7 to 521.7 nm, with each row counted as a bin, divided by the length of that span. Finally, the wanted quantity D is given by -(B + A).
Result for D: -26.2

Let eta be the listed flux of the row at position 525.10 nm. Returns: 14.2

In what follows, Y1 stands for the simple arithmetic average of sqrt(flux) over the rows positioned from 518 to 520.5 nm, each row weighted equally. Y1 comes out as 3.30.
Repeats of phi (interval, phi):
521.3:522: 0.072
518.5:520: 0.086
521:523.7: 0.074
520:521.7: 0.099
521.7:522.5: 0.068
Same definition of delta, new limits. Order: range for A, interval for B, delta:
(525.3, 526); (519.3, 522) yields 1.4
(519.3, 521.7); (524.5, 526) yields 0.7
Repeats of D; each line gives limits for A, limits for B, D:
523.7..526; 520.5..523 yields -27.2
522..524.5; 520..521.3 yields -24.4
